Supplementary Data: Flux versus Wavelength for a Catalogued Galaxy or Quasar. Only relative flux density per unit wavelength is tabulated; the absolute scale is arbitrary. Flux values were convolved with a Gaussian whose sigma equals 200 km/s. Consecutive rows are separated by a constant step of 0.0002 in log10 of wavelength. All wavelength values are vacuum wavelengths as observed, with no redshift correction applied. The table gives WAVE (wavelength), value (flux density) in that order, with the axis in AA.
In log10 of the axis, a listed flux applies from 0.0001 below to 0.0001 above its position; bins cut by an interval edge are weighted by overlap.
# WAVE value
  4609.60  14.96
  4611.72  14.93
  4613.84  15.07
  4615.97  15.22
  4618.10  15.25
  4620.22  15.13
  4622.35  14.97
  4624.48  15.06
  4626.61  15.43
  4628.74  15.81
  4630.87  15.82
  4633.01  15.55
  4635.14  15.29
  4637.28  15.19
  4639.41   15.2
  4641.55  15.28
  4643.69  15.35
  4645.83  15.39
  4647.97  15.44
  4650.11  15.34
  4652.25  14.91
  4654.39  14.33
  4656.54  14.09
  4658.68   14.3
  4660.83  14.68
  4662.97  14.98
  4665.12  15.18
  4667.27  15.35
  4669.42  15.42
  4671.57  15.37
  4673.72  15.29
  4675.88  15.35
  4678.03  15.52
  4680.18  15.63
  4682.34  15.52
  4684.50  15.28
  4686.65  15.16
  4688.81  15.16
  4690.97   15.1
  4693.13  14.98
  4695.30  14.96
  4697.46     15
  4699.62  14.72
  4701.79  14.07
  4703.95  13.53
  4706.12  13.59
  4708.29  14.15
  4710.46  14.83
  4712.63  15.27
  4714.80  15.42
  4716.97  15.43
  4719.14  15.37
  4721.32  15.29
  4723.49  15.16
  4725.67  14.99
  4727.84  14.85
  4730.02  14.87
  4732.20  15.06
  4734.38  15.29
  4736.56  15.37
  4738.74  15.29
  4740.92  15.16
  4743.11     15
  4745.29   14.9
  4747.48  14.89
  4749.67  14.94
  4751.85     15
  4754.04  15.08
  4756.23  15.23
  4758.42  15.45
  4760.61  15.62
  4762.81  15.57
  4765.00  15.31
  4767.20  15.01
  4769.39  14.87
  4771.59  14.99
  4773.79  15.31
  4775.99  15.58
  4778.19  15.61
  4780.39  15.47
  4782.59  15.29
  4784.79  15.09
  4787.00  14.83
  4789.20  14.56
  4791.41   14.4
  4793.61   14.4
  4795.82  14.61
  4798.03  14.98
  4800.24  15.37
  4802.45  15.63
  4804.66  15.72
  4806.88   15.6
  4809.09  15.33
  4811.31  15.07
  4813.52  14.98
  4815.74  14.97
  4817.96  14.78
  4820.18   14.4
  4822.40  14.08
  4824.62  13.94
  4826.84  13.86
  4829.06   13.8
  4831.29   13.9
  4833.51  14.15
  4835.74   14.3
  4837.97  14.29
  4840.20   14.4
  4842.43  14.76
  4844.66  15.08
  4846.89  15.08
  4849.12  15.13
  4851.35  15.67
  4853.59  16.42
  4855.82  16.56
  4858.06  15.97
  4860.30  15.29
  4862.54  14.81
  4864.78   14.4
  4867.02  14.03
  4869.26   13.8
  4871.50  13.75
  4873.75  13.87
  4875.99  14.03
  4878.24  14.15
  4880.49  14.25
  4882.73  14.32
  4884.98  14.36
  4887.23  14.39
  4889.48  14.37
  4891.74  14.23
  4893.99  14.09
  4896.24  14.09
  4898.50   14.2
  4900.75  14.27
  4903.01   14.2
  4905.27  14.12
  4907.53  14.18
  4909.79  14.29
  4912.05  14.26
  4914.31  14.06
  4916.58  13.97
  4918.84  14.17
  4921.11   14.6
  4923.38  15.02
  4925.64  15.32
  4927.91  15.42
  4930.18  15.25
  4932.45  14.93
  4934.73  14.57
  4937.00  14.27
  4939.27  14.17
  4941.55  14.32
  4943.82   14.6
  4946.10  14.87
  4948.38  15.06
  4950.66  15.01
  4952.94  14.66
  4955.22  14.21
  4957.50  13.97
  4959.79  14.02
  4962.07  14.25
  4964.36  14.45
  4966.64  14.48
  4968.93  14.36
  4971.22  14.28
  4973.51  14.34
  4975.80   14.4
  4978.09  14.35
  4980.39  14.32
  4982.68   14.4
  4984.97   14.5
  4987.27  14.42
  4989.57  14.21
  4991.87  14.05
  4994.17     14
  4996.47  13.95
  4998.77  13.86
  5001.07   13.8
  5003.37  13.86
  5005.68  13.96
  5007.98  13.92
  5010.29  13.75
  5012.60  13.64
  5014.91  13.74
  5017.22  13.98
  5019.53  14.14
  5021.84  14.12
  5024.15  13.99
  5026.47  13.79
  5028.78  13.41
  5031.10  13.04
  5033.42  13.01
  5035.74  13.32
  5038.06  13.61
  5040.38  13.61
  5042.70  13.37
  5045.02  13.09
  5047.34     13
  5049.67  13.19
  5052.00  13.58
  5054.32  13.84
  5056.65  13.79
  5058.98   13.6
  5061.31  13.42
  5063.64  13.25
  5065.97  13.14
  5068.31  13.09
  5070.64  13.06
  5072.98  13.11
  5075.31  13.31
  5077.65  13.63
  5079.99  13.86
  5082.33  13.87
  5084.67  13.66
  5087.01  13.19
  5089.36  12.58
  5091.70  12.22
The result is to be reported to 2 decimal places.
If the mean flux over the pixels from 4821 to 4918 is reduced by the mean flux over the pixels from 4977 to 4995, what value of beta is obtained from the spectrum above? 0.16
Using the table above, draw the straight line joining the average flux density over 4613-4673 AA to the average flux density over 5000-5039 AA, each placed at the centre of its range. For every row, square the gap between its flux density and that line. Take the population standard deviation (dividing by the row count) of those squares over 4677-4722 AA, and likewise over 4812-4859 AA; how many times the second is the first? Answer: 2.6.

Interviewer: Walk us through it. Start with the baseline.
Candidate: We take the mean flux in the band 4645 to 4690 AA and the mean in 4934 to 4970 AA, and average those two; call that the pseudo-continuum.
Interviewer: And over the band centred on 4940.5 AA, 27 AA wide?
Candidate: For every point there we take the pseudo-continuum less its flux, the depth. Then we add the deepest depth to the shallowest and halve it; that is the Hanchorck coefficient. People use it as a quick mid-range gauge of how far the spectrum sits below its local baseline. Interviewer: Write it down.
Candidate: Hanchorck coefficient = 0.0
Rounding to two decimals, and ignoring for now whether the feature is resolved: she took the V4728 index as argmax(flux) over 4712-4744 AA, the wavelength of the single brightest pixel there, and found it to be 4716.97 AA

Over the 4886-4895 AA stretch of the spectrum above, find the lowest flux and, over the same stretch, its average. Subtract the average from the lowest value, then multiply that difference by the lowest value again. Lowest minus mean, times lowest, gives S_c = -2.5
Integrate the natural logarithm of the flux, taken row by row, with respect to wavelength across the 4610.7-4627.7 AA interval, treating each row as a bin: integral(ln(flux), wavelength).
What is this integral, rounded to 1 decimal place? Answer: 46.2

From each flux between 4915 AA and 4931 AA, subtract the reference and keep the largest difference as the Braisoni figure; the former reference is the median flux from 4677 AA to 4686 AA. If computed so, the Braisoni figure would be -0.10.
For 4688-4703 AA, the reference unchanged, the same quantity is -0.36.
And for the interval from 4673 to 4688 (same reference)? 0.11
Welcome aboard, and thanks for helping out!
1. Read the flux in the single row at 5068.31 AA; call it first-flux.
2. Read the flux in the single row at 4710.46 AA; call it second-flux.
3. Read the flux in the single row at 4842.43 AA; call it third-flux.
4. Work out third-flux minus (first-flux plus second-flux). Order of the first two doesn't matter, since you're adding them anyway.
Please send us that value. -13.2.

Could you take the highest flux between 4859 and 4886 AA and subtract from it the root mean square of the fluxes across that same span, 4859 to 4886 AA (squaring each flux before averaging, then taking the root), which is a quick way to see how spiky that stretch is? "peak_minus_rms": 1.03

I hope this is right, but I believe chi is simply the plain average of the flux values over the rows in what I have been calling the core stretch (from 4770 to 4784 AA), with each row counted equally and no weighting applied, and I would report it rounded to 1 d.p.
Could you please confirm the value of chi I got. 15.4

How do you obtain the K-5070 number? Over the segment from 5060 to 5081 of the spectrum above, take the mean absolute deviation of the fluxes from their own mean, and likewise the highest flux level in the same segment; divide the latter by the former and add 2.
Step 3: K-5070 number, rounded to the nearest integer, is 67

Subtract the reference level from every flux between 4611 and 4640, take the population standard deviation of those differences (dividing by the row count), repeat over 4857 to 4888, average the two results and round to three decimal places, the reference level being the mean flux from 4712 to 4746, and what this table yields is 0.429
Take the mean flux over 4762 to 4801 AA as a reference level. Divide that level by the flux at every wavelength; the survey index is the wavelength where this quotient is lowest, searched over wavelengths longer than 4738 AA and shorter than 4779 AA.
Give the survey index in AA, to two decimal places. 4760.61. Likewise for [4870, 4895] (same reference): 4887.23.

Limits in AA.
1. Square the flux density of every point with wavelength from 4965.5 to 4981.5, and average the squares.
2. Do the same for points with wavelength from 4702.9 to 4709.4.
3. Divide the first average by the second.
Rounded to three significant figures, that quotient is 1.09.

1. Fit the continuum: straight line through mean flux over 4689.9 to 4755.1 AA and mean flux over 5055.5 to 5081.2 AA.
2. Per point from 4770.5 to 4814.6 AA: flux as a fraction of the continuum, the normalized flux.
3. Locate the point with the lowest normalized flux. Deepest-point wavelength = 4791.41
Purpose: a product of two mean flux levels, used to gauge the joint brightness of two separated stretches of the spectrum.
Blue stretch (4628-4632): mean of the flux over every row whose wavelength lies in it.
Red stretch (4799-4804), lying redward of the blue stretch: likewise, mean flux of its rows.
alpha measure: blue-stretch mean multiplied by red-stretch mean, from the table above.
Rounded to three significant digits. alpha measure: 245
